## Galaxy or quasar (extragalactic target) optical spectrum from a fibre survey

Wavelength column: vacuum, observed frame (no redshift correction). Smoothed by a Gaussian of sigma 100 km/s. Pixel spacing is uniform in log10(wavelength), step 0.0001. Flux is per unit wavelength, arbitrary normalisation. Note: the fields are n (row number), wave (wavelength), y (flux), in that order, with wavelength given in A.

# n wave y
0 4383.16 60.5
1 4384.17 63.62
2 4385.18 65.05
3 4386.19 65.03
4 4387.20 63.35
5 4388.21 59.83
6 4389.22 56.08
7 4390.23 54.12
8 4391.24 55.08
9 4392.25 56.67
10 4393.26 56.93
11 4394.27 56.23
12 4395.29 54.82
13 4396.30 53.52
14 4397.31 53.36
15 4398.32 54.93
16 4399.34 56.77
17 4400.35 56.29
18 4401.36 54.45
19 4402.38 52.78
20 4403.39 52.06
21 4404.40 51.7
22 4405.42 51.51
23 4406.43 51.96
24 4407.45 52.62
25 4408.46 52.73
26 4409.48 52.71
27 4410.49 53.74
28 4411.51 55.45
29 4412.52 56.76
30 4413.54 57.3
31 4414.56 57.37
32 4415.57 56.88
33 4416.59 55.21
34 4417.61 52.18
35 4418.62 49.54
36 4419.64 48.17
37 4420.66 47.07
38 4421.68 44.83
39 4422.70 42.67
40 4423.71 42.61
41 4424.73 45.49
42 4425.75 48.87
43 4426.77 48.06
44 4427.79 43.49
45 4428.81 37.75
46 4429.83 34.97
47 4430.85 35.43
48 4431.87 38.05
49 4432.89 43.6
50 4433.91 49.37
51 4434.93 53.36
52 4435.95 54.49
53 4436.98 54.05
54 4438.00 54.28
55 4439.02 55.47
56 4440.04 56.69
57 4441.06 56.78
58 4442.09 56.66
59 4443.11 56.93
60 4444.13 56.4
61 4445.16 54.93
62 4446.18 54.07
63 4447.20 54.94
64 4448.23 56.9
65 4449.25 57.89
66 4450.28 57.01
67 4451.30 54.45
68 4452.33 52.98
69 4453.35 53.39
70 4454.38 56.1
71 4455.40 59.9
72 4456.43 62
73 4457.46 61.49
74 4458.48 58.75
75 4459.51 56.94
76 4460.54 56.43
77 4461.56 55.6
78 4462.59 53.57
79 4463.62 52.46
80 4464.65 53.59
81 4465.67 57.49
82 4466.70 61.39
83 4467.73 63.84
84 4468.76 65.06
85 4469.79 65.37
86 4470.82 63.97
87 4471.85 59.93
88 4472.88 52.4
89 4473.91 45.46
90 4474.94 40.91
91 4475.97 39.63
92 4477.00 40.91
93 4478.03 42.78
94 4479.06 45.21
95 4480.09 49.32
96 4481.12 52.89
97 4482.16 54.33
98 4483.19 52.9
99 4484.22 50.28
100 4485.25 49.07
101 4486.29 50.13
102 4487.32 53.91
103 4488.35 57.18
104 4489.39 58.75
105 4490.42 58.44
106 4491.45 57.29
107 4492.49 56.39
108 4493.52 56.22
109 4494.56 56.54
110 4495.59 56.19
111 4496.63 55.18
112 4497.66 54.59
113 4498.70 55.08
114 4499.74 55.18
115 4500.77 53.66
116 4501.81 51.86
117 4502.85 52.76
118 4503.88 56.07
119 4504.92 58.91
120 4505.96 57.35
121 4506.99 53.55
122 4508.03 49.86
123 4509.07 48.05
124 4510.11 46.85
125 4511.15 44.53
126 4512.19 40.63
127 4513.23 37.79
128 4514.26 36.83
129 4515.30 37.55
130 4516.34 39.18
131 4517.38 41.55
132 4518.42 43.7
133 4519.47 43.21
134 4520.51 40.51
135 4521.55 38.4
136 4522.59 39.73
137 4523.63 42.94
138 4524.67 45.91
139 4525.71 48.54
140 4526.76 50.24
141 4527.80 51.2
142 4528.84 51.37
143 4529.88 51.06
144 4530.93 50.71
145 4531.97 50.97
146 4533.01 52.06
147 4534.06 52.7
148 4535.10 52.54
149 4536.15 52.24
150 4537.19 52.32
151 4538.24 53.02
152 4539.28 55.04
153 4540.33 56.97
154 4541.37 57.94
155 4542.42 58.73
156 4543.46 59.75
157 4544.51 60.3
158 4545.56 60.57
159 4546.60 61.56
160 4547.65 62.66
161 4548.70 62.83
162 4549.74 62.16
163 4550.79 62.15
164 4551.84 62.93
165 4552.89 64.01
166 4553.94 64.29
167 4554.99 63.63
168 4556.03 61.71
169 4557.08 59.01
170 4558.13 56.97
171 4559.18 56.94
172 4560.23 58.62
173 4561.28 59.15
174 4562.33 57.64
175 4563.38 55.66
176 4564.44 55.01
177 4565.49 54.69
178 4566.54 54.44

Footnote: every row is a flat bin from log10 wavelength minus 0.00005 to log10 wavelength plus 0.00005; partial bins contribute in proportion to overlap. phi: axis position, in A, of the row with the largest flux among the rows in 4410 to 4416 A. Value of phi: 4414.56 A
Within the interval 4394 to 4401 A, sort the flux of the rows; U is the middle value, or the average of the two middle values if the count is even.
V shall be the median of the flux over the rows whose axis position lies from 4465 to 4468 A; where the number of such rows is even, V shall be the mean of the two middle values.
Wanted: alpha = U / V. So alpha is 0.89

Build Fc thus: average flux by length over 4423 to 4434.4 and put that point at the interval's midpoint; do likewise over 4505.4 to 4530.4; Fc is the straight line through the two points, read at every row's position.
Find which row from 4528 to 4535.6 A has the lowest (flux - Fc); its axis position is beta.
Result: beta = 4530.93 A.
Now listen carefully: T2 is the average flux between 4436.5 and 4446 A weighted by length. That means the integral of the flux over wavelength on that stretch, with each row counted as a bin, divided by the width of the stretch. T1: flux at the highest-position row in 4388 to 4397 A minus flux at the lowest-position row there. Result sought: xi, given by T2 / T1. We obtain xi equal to -9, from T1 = -6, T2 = 55.8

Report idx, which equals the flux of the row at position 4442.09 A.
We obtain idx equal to 56.66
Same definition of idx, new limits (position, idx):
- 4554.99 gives 63.63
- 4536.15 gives 52.24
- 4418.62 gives 49.54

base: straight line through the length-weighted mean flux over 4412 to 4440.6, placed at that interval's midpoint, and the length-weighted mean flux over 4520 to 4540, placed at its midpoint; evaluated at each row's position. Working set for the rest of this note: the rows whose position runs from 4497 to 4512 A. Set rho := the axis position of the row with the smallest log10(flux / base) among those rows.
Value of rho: 4511.15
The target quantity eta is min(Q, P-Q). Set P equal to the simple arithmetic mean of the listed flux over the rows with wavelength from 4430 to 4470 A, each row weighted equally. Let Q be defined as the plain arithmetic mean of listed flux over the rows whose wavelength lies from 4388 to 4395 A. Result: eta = -1.1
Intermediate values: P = 55.3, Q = 56.4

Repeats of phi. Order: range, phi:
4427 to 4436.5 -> 4435.95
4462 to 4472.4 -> 4469.79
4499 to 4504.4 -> 4503.88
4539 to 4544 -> 4543.46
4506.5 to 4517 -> 4506.99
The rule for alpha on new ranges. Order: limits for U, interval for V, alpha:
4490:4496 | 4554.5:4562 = 0.96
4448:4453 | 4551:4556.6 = 0.89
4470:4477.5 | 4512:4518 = 1.18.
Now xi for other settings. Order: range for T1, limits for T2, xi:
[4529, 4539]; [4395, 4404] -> 28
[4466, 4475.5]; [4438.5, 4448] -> -3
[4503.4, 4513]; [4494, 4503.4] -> -4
